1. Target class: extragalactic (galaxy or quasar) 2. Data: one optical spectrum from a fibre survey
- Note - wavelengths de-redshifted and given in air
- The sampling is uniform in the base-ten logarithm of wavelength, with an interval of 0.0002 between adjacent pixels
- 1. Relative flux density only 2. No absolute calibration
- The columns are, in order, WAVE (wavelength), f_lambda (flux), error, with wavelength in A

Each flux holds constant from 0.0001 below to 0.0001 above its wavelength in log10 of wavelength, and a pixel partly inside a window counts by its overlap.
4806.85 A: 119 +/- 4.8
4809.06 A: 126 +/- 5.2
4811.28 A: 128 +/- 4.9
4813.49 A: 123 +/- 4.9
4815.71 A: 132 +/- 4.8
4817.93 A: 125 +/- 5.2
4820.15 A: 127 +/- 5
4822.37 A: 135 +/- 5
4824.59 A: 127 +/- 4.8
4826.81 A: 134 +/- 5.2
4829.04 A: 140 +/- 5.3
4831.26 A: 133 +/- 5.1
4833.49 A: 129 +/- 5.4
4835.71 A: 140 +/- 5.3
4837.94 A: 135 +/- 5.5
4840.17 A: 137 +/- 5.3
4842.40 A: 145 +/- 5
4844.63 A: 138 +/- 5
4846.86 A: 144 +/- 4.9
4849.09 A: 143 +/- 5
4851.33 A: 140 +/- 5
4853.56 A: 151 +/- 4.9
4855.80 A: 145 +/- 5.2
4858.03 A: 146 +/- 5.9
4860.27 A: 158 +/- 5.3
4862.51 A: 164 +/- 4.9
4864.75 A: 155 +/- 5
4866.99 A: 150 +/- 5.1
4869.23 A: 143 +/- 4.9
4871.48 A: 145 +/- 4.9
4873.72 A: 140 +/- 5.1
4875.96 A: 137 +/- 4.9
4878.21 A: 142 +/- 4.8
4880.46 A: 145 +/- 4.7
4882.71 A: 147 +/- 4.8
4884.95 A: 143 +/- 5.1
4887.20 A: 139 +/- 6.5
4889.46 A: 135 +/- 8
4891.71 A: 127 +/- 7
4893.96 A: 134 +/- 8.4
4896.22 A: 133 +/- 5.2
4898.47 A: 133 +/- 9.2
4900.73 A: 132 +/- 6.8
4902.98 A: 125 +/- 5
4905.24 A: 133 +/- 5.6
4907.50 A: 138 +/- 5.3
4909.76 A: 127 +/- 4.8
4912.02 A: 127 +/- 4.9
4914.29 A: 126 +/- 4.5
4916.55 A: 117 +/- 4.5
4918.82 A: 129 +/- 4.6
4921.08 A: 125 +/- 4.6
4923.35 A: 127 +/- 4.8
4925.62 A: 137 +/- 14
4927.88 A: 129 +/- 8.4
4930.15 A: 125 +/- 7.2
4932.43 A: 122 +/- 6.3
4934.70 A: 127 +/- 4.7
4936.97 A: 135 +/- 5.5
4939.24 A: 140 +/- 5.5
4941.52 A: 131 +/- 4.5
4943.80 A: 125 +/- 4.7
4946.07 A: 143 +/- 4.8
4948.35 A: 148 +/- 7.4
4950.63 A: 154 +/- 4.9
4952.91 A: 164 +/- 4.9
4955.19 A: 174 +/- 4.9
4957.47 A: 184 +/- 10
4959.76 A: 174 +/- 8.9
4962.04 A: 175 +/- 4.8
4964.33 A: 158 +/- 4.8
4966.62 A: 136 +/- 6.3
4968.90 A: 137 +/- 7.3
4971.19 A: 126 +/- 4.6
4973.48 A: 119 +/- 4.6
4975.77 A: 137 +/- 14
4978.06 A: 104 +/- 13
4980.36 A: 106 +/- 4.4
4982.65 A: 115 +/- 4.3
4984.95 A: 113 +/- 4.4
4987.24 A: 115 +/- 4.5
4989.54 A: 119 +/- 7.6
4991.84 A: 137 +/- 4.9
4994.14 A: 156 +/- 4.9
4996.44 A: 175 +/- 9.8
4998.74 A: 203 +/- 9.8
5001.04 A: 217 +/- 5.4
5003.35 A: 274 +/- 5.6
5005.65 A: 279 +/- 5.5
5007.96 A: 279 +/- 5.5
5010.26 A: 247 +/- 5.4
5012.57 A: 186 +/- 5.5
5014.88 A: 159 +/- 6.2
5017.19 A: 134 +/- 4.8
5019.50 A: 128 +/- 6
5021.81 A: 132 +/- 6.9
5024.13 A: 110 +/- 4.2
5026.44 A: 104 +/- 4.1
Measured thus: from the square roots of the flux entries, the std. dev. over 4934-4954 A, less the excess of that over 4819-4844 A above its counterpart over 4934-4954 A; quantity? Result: 0.8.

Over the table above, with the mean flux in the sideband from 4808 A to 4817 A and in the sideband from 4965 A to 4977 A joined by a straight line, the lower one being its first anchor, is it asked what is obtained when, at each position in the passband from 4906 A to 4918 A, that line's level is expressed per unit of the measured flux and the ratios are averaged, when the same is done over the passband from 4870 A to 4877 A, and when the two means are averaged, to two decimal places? 0.97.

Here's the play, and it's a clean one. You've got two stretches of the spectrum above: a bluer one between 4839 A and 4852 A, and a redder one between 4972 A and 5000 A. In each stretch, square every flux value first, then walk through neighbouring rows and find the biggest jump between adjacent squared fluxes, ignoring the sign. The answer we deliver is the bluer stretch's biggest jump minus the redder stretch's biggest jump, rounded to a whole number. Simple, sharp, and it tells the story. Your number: -8328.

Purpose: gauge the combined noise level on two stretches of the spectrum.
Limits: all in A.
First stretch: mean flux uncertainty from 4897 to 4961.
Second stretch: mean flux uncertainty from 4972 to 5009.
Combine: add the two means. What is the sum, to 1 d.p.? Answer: 12.9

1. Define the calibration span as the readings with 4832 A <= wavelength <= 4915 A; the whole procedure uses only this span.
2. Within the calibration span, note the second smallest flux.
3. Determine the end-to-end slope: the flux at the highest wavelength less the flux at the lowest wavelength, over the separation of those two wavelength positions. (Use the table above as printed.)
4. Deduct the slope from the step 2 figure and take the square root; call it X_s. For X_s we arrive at 11.2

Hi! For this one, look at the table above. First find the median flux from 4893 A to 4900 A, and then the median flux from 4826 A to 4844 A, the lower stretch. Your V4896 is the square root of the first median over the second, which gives 0.99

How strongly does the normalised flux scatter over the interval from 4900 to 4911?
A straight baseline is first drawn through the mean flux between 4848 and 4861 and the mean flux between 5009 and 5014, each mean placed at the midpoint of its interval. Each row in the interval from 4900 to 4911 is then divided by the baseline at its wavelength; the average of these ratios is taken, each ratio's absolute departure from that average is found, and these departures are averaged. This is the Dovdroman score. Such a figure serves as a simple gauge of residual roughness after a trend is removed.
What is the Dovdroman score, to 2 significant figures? 0.025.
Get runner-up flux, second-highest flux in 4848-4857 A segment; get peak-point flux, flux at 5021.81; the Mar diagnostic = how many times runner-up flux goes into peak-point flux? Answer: 0.91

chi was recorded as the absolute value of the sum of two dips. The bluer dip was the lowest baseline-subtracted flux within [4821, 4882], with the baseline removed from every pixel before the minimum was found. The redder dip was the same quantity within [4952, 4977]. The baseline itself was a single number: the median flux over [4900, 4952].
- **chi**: 12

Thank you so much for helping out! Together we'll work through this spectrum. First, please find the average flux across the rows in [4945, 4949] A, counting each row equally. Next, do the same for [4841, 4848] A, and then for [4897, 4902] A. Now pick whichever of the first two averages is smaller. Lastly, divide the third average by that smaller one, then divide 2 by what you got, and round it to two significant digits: 2.1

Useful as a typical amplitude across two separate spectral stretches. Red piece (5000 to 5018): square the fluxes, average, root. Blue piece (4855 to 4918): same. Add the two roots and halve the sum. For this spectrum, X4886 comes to 184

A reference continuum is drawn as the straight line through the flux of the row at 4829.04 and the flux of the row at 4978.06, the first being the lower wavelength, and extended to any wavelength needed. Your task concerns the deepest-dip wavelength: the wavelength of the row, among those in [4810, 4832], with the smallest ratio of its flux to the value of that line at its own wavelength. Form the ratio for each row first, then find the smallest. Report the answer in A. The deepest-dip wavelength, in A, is 4813.49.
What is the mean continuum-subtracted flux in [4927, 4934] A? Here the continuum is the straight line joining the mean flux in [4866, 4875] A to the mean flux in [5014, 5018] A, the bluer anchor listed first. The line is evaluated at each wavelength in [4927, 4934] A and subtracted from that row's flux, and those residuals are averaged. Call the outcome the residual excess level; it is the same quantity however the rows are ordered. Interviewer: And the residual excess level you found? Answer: -20.0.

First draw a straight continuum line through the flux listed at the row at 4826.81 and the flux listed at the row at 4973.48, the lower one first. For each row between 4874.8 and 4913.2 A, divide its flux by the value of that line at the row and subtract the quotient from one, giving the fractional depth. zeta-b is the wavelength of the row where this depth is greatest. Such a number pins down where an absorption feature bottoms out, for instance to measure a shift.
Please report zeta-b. 4902.98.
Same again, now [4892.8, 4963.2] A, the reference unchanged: 4916.55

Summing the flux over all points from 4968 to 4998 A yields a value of 1659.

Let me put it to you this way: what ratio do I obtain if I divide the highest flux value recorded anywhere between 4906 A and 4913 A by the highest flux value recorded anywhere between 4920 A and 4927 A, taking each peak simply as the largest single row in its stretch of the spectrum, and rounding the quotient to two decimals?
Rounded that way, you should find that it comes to 1.01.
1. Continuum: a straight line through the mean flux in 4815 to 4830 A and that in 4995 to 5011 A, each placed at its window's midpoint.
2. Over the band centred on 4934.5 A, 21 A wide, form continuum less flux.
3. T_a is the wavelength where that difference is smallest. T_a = 4925.62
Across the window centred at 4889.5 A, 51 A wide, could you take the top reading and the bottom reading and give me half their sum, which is 140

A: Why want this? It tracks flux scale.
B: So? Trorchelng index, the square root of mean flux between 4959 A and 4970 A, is 12.5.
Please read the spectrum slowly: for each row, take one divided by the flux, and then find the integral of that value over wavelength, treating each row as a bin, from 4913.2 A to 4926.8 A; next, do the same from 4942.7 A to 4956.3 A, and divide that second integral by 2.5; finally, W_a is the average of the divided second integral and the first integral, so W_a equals 0.072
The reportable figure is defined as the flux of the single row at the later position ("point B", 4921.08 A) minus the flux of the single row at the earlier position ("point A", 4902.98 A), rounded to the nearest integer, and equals 0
